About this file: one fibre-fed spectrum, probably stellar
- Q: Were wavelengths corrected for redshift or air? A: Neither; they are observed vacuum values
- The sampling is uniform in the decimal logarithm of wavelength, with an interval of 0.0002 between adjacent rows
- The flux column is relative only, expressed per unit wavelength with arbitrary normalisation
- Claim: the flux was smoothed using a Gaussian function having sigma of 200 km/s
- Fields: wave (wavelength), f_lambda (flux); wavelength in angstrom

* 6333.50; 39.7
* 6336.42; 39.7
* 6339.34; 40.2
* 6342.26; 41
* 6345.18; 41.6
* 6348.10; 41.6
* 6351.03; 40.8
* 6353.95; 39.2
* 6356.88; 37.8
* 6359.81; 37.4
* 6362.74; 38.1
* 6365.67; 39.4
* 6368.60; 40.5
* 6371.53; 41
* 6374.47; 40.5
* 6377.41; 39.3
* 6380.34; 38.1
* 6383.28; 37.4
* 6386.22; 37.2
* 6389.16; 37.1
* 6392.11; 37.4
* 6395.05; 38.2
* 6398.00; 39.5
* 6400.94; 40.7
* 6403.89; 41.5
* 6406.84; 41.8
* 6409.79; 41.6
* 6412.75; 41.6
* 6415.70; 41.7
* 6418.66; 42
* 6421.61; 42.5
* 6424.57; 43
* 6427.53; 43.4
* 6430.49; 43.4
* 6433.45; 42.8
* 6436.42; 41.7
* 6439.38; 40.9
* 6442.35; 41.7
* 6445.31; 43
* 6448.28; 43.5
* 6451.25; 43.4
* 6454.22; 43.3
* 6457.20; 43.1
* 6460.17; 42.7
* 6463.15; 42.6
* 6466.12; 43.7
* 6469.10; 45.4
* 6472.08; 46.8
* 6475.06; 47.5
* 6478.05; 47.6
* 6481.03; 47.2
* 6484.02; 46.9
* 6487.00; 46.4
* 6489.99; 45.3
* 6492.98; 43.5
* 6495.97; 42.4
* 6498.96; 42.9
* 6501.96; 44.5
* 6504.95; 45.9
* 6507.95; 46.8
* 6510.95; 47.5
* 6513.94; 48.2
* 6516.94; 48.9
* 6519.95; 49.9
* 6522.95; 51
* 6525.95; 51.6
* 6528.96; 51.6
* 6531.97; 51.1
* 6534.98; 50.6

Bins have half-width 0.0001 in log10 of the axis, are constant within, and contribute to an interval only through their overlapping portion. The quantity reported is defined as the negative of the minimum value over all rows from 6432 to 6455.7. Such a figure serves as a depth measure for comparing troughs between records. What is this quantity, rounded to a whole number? -41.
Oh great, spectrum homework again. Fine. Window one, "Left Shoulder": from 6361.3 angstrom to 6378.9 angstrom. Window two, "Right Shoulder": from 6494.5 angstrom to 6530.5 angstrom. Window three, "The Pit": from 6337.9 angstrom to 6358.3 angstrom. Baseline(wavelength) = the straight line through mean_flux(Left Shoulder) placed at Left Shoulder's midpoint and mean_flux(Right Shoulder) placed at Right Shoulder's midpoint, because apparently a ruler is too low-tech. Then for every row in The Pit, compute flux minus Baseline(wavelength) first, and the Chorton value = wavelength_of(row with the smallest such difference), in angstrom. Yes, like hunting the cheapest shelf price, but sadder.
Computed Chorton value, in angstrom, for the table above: 6356.88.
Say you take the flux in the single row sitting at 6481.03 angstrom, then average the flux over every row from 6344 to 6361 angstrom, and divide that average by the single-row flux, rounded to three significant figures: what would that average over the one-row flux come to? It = 0.842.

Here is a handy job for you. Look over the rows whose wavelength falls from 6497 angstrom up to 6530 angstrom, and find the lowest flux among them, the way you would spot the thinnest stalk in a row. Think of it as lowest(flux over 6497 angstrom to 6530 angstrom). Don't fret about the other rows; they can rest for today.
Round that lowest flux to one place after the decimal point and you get 42.9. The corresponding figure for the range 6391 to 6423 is 37.4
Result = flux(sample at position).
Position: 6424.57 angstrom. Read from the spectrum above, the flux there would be 43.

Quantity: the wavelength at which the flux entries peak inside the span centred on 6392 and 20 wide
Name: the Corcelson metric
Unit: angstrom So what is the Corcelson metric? 6400.94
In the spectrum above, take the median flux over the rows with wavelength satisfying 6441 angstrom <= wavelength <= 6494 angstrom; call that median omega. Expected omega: 43.6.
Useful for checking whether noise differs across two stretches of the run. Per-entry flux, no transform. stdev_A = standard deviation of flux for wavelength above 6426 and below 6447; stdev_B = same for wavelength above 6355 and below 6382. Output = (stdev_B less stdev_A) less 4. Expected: -3.6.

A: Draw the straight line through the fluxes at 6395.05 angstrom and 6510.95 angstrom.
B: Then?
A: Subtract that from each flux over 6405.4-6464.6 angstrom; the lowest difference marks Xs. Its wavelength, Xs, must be 6463.15 angstrom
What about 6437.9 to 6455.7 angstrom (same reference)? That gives 6439.38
